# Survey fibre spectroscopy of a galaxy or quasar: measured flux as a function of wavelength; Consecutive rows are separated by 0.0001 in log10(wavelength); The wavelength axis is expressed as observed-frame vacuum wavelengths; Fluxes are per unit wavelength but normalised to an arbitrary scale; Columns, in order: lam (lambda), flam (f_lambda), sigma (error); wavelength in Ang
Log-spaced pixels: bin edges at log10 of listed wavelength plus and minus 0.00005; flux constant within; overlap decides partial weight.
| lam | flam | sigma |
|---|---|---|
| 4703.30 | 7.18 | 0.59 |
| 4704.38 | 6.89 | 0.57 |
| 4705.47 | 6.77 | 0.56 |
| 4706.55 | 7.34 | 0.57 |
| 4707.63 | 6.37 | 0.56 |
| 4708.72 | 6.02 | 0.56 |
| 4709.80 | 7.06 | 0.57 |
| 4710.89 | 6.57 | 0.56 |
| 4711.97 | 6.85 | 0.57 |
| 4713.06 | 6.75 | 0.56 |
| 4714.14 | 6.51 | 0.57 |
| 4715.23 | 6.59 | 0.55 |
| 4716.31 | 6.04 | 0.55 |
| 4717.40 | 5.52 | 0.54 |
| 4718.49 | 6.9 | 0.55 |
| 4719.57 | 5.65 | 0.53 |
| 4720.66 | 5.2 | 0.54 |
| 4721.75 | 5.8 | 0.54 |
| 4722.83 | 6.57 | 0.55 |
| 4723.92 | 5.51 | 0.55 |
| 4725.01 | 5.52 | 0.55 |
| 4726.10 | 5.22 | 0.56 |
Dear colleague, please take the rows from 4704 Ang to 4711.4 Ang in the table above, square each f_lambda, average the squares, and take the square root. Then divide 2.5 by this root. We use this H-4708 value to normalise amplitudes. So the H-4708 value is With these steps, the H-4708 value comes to 0.37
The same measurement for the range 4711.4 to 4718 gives 0.39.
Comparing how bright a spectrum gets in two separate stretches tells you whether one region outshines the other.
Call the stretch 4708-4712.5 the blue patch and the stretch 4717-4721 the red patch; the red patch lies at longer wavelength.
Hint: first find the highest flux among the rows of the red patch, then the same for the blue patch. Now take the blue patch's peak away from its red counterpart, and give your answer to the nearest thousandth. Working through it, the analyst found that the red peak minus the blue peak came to -0.160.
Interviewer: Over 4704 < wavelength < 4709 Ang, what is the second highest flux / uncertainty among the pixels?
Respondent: 12.1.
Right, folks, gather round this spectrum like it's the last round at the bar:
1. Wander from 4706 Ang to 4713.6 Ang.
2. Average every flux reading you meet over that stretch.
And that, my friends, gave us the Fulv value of 6.71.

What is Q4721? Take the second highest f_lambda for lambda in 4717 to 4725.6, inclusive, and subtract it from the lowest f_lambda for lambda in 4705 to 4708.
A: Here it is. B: -0.20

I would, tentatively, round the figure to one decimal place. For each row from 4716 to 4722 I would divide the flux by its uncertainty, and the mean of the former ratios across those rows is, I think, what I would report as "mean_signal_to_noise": 10.8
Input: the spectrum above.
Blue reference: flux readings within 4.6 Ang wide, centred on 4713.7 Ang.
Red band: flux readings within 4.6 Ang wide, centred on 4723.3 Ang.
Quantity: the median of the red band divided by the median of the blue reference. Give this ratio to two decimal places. 0.85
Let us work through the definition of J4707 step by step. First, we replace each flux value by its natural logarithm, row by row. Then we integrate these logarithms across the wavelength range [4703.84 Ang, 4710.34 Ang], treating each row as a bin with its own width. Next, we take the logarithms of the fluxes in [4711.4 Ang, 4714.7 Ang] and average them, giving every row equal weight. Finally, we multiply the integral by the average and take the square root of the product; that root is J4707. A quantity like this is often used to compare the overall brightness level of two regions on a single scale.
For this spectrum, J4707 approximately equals 4.9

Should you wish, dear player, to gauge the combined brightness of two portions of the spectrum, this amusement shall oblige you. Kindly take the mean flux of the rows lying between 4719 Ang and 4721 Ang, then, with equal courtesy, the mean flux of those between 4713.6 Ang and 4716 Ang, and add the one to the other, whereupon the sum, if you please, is 12.0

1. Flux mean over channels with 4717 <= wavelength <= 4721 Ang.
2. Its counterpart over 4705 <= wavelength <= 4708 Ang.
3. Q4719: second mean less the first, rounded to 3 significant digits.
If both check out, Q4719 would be 1.01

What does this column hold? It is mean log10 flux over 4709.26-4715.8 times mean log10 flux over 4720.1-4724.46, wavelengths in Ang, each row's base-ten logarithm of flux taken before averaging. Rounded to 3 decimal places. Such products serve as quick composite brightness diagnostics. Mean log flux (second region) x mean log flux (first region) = 0.628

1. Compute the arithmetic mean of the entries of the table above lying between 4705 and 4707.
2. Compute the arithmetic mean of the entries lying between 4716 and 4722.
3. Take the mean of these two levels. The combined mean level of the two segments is 6.45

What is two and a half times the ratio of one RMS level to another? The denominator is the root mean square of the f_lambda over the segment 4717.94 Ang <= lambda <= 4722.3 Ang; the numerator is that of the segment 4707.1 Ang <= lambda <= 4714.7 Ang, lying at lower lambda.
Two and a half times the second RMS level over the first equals 2.79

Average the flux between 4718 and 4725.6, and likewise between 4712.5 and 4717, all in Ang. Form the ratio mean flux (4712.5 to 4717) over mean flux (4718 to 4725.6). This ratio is 1.10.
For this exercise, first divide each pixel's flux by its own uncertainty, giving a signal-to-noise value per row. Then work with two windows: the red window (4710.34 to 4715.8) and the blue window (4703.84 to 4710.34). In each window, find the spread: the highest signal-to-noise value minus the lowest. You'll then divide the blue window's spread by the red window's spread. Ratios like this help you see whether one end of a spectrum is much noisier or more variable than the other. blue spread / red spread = 3.4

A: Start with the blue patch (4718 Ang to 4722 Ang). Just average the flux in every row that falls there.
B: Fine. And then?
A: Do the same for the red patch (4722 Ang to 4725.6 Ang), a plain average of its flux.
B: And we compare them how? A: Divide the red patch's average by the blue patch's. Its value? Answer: 1.00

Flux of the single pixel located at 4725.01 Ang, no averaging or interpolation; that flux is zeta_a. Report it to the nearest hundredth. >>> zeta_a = 5.52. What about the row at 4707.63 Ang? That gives 6.37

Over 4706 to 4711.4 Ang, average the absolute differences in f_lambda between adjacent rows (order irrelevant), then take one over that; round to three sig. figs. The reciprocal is 1.40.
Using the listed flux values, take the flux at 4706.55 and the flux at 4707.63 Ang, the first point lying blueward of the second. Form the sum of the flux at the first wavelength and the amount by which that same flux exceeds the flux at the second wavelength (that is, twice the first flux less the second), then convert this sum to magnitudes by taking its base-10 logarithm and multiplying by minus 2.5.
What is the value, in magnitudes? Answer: -2.30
